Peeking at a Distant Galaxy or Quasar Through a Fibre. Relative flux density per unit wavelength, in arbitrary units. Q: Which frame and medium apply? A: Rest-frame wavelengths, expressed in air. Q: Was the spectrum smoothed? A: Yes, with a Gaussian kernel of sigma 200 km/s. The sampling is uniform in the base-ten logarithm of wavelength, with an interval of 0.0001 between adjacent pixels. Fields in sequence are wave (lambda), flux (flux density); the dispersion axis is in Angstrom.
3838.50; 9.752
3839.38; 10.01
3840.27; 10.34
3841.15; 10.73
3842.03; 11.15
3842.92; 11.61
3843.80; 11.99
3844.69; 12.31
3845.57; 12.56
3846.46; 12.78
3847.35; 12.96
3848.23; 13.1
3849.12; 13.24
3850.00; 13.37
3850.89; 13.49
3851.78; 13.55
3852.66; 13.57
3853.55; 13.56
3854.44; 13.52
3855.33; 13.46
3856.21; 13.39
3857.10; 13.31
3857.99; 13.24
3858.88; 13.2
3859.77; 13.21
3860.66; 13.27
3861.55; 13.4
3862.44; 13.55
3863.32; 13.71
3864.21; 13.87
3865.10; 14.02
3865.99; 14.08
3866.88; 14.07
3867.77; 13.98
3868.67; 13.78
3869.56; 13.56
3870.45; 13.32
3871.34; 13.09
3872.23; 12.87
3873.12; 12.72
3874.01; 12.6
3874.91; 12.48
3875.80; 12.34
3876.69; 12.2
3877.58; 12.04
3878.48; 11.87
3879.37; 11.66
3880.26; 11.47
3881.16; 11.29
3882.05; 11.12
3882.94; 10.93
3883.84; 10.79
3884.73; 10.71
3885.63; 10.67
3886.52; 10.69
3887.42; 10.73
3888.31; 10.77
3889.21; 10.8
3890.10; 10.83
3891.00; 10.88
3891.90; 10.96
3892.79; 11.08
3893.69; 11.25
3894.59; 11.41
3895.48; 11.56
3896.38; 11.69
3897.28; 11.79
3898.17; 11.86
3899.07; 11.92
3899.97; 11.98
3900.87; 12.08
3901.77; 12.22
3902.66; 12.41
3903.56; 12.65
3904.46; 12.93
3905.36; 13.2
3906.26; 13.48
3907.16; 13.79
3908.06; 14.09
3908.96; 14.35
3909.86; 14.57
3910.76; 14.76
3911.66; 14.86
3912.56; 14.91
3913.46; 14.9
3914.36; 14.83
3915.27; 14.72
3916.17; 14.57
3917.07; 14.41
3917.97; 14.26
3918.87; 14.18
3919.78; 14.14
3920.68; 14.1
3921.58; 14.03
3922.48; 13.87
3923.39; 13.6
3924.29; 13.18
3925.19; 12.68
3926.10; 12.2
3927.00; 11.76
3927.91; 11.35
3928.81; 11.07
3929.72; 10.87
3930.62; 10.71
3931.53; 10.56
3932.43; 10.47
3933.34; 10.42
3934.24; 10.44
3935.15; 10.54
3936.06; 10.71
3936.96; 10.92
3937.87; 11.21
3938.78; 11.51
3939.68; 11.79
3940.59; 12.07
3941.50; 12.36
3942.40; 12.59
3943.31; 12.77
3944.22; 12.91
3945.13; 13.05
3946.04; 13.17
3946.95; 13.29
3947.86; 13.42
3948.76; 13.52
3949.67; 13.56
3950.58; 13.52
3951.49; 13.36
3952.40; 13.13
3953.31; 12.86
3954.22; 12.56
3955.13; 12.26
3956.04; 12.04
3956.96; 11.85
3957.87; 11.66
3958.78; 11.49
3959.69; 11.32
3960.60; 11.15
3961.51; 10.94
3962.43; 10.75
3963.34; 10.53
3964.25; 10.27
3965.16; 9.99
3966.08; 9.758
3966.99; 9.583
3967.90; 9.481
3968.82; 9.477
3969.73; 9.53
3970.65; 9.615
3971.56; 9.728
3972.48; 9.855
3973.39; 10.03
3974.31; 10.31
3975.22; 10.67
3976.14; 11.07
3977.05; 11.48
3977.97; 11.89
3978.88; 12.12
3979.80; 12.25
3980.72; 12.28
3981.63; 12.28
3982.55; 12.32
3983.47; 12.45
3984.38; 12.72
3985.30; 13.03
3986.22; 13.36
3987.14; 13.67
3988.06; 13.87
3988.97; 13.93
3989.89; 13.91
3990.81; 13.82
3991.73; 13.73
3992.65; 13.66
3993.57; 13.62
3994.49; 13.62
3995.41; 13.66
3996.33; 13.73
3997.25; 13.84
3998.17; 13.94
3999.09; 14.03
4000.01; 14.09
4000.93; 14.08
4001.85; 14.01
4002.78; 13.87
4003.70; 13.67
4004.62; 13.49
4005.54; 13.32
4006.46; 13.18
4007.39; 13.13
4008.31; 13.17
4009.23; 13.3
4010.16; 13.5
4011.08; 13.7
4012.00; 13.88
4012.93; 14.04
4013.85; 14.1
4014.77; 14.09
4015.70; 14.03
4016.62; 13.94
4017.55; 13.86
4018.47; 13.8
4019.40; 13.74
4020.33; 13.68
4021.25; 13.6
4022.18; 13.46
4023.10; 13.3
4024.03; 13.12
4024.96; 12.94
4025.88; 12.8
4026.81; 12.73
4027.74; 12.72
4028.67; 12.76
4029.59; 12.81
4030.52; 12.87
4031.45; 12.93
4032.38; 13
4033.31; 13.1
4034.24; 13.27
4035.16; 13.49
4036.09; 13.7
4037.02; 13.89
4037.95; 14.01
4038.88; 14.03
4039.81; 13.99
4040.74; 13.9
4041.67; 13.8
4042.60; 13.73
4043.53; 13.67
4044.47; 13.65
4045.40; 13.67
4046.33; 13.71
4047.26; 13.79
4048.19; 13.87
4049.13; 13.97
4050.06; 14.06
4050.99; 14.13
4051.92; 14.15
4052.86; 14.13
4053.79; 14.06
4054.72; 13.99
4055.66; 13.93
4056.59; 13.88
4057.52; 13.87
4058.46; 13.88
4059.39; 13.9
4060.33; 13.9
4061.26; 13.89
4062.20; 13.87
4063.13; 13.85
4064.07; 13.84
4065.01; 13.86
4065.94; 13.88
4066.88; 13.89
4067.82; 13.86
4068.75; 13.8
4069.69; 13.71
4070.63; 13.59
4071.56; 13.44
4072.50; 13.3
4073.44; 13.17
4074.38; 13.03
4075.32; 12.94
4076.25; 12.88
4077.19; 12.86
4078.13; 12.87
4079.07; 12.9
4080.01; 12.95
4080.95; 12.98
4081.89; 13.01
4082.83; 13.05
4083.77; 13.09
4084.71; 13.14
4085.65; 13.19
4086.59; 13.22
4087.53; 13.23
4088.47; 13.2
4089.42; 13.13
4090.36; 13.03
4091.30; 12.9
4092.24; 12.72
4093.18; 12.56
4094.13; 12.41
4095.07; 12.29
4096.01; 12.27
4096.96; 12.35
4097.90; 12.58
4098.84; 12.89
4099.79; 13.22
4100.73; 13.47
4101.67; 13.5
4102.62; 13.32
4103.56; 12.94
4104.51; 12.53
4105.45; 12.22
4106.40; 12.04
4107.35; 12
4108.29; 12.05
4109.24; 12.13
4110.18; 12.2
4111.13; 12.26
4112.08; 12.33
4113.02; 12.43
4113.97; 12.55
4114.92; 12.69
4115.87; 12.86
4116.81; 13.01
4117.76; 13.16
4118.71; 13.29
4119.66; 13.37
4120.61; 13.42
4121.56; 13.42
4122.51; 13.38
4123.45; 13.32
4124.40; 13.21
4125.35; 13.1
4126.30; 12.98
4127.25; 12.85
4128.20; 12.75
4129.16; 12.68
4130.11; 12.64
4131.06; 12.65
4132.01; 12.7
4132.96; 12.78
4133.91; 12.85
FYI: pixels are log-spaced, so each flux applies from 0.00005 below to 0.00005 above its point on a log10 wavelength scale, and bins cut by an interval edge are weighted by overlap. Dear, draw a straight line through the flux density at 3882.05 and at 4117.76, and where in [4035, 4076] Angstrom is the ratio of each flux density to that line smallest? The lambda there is 4075.32 Angstrom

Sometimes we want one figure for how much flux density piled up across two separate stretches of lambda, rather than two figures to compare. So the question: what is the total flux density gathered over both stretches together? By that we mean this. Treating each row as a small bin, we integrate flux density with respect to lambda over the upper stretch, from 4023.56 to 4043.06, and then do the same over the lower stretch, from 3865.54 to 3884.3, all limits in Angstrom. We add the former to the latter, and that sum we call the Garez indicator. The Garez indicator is 494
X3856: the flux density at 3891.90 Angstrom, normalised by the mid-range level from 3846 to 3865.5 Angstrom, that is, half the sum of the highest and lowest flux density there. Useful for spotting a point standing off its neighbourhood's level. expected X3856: 0.82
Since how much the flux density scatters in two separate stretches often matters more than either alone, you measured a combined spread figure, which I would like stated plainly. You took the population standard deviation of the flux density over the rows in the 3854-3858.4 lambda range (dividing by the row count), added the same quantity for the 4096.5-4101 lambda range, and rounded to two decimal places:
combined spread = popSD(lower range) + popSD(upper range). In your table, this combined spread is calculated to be 0.51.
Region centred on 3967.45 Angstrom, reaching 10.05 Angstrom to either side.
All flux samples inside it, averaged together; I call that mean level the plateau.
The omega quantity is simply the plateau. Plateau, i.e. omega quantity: 10.4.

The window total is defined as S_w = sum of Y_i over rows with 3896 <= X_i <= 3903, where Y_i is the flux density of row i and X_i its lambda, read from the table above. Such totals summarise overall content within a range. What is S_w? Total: 96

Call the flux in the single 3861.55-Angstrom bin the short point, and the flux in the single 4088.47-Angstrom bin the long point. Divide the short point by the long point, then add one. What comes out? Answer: 2.02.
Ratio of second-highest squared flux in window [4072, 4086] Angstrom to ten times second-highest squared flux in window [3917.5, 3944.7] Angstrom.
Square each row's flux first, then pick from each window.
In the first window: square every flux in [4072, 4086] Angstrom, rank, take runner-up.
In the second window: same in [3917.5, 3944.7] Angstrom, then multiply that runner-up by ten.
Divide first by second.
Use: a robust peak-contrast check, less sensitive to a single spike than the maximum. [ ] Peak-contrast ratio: 0.087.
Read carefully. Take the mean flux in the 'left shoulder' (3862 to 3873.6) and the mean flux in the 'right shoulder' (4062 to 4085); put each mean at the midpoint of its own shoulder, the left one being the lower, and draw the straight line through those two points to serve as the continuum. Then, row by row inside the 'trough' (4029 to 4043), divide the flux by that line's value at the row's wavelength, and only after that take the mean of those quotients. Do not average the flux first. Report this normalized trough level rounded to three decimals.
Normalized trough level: 1.008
